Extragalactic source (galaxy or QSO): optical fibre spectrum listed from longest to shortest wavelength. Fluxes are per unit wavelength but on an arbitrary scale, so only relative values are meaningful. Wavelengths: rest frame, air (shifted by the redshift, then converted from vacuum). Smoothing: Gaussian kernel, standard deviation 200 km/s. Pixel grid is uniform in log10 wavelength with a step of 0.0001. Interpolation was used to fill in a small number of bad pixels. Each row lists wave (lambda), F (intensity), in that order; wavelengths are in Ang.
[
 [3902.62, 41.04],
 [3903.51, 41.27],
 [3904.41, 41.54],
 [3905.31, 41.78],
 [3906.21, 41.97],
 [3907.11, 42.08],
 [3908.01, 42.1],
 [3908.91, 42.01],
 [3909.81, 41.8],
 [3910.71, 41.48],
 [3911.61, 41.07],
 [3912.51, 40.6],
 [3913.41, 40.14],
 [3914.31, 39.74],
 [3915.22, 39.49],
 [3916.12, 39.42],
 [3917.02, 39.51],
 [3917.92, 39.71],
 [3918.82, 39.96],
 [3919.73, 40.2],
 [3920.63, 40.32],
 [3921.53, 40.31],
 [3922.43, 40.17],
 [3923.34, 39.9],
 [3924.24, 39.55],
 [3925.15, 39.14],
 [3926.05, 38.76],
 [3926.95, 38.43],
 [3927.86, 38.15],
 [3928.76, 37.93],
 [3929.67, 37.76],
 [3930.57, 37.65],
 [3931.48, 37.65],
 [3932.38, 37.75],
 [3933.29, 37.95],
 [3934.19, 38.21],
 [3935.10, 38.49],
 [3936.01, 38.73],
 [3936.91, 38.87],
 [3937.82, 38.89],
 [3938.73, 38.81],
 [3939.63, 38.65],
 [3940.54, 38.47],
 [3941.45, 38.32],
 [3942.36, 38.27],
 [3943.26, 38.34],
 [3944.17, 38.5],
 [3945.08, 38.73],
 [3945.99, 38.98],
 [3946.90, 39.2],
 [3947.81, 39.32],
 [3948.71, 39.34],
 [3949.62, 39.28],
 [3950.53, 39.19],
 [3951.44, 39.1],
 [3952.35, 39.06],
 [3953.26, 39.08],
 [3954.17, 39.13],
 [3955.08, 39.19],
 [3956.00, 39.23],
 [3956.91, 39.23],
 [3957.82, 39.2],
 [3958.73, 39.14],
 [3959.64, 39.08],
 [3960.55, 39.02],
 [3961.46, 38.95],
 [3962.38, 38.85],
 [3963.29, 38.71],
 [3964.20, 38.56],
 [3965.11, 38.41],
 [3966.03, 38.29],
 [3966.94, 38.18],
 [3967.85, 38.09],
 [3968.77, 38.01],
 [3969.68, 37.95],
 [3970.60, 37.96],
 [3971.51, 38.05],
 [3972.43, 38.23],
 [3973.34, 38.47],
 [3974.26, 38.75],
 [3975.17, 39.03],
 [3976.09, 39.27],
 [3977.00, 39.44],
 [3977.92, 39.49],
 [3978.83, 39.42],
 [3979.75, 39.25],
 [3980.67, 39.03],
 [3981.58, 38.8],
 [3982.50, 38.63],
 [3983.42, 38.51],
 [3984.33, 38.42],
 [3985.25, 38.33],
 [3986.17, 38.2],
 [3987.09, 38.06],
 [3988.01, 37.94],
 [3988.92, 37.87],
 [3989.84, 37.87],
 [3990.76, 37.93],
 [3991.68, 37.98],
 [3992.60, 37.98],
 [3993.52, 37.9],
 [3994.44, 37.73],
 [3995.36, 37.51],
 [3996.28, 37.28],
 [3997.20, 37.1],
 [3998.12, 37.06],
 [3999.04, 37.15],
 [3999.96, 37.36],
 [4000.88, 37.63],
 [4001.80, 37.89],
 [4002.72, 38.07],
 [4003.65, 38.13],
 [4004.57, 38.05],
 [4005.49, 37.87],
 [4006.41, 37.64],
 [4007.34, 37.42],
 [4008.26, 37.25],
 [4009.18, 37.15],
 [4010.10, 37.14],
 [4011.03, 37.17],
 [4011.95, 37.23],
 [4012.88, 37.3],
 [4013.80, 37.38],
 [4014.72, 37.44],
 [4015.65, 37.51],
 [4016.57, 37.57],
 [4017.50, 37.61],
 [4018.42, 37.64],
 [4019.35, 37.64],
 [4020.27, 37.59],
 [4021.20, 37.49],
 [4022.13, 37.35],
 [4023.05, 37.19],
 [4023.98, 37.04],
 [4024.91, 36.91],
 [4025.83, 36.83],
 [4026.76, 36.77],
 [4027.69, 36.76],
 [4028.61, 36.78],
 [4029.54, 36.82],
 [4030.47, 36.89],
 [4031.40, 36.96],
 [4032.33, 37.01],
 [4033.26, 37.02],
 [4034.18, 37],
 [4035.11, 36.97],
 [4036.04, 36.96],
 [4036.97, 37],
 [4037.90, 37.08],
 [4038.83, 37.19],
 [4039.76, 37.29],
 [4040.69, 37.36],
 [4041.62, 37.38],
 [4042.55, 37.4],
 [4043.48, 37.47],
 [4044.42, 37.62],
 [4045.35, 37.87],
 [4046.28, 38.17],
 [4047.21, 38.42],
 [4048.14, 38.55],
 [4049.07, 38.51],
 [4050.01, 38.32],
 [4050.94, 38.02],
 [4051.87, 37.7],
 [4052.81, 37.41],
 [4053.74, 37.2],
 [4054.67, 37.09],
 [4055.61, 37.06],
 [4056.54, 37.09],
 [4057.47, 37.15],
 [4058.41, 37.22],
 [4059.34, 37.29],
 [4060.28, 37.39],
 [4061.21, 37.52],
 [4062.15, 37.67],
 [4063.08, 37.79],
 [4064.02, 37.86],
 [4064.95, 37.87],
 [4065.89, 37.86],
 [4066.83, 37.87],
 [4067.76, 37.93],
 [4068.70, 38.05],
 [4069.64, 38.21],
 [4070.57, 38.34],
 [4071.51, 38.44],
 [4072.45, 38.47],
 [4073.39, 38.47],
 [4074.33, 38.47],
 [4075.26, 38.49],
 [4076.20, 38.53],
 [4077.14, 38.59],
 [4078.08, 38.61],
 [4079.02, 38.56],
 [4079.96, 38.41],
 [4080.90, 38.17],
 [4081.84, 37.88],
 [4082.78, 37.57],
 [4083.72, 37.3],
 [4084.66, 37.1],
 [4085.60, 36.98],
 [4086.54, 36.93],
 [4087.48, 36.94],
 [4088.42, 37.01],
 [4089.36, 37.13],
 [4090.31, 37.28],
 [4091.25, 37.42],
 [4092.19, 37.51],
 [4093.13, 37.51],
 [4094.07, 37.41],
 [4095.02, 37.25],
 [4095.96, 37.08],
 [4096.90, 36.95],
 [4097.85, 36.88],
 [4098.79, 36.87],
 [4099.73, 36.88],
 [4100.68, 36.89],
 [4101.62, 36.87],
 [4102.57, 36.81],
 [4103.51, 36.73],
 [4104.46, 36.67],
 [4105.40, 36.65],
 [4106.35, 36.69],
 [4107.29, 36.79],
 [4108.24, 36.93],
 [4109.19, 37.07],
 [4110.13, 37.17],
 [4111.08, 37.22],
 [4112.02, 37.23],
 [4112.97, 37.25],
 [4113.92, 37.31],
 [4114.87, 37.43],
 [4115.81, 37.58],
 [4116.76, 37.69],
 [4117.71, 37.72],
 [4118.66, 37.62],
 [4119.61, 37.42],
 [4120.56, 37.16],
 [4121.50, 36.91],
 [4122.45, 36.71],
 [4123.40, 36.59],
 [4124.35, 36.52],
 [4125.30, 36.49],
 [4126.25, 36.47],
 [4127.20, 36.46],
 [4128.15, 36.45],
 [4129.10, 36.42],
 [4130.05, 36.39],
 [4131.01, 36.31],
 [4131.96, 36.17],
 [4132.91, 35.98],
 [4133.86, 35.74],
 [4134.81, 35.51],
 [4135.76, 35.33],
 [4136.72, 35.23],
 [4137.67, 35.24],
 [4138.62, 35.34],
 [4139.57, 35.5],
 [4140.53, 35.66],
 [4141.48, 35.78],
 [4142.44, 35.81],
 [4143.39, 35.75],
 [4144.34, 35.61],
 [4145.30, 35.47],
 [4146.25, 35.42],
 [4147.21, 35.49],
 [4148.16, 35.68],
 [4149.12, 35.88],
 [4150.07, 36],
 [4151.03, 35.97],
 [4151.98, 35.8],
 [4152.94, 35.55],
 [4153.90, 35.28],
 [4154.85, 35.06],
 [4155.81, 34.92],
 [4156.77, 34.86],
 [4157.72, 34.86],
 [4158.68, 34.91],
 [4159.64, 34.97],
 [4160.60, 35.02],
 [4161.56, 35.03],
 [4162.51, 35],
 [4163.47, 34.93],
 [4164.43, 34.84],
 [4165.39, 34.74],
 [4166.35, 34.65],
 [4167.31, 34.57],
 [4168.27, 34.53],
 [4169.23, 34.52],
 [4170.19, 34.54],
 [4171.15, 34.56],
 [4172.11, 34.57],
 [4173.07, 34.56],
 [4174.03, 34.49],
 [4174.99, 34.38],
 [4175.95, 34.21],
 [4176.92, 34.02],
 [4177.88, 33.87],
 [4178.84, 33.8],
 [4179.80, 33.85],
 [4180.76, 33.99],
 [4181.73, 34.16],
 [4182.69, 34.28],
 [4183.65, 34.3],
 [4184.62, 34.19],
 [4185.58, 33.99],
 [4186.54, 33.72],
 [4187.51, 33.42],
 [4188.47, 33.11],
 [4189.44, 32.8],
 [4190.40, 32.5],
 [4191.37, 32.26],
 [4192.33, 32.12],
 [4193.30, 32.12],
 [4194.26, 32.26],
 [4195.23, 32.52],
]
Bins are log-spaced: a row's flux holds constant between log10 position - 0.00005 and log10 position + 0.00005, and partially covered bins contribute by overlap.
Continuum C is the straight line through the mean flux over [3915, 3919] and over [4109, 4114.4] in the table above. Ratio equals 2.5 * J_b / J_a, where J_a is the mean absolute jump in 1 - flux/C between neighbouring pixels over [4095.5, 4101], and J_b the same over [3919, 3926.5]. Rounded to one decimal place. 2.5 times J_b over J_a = 12.4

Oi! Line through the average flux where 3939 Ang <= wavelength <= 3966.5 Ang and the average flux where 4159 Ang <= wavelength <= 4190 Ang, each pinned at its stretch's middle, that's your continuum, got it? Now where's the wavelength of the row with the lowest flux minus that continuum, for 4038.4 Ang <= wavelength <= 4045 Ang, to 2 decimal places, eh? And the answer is 4038.83 Ang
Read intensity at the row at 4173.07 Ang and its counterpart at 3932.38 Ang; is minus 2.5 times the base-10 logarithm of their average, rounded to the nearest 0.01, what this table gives -3.90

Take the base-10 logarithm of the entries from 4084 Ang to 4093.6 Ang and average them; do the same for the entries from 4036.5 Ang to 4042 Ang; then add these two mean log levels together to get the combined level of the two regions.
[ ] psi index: 3.14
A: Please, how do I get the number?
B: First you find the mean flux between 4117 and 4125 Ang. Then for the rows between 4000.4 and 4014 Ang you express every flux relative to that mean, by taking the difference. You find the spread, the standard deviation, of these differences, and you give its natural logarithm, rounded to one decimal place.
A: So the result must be -1.0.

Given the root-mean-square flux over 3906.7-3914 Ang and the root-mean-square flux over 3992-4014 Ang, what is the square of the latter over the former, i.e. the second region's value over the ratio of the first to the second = 34.0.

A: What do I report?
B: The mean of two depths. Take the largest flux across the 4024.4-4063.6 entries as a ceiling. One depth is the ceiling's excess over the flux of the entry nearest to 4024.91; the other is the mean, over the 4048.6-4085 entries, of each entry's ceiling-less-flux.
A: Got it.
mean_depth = 1.2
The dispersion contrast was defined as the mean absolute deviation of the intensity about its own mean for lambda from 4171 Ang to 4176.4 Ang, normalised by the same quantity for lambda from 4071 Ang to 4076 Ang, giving 9.9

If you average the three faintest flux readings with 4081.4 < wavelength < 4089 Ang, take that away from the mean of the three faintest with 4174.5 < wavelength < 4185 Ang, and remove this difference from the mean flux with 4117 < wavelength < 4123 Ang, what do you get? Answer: 40.4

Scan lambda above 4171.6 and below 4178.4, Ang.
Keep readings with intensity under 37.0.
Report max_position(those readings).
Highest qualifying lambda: 4177.88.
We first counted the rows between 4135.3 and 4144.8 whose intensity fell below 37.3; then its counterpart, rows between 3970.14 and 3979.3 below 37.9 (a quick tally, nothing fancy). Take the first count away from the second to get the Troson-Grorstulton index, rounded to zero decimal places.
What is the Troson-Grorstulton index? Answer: -10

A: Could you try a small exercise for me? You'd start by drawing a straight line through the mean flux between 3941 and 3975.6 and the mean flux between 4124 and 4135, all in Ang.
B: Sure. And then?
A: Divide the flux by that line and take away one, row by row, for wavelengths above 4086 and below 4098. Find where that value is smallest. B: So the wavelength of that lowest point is 4086.54 Ang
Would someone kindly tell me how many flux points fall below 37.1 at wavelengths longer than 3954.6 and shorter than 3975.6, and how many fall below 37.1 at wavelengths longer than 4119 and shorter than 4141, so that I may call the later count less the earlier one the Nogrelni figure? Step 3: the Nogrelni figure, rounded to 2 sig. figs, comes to 21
